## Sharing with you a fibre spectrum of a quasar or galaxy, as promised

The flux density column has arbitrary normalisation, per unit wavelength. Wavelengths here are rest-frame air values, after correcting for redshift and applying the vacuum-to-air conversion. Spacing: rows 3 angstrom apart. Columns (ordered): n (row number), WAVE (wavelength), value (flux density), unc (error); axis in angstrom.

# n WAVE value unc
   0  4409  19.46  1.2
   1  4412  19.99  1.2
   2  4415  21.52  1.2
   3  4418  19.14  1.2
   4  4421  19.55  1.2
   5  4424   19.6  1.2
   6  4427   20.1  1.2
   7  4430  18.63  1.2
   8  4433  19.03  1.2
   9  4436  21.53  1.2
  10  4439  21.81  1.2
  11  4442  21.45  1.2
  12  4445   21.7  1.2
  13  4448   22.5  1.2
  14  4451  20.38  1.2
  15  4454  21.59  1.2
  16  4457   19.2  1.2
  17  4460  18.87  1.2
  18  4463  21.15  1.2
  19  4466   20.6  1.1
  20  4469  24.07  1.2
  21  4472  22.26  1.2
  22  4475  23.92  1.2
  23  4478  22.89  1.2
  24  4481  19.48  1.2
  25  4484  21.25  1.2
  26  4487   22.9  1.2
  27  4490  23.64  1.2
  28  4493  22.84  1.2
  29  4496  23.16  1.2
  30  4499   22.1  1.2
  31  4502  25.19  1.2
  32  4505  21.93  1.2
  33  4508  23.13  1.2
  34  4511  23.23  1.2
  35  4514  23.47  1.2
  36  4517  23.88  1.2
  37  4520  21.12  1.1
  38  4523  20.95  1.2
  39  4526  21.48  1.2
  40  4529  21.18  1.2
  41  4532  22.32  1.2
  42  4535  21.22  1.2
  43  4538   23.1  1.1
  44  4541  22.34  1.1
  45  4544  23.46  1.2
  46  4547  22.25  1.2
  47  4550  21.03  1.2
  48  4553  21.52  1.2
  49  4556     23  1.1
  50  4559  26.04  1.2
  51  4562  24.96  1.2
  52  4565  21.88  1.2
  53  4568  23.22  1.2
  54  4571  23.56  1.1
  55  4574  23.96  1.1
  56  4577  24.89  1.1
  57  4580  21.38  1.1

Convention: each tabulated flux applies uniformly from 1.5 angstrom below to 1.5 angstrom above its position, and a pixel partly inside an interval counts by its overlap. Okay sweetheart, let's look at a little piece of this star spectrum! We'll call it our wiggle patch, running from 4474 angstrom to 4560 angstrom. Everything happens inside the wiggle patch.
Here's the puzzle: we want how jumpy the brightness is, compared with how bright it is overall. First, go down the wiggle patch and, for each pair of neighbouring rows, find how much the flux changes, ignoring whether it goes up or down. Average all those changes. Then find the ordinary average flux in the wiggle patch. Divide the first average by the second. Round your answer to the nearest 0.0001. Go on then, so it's 0.0575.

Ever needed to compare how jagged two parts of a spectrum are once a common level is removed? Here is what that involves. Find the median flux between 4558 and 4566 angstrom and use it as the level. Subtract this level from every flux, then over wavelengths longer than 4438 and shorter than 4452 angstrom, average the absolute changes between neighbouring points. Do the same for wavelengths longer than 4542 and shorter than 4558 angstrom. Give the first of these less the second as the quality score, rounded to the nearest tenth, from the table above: -0.2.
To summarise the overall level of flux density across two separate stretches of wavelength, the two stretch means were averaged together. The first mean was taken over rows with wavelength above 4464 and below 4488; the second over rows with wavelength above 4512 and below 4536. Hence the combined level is 22.1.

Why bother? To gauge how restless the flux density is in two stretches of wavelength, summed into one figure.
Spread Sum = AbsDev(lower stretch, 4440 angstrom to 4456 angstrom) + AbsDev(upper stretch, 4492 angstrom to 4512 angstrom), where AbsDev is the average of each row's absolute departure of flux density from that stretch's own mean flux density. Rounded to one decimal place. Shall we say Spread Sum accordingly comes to 1.2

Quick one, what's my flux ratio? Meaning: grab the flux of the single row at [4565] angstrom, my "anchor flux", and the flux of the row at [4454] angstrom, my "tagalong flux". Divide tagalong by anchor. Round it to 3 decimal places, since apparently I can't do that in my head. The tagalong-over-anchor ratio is 0.987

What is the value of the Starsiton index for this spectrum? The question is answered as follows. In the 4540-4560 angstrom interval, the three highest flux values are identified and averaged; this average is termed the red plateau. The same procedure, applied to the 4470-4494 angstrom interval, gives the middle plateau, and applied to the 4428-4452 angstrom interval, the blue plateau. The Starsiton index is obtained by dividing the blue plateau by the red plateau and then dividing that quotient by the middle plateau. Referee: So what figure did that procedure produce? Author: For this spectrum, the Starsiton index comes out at 0.0388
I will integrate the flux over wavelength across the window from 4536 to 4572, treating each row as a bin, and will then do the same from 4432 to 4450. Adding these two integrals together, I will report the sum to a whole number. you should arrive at 1213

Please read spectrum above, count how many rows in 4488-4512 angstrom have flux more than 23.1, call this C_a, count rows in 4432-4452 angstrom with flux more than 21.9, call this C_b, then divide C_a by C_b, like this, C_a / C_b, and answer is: 5.0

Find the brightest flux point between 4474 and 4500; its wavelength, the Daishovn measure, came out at 4475 angstrom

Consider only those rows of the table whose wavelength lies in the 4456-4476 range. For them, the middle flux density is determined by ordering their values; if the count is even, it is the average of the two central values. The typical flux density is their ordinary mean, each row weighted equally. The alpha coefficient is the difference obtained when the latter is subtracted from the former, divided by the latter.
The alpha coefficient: -0.013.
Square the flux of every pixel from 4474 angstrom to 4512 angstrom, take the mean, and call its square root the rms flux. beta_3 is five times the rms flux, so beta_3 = 114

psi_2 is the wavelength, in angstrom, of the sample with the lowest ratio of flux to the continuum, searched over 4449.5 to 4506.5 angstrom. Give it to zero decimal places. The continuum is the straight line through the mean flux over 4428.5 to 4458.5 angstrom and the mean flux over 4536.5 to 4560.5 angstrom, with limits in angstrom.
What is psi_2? 4460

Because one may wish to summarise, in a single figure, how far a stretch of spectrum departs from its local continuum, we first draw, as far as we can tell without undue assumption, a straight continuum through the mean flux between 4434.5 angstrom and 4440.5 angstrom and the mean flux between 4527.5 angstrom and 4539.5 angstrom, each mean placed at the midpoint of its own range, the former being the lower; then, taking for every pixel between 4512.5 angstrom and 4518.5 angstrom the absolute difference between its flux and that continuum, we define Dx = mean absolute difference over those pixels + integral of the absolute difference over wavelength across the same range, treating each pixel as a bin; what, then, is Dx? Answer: 12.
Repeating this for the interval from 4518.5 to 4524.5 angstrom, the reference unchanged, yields 6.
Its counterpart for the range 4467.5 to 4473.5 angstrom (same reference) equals 10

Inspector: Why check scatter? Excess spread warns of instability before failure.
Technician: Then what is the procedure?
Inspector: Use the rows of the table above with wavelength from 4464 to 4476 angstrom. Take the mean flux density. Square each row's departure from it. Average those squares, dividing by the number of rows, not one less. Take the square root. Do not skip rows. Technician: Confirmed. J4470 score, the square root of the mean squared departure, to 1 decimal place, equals 1.4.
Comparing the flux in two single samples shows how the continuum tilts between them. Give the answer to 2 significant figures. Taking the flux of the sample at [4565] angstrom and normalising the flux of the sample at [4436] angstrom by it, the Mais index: 0.98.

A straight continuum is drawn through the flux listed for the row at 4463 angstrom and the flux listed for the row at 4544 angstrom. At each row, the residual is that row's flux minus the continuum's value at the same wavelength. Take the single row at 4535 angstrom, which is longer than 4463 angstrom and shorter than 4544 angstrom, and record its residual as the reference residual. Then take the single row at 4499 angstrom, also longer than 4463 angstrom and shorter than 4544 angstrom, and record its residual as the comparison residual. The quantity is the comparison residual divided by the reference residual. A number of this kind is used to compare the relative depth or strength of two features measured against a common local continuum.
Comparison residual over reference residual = 0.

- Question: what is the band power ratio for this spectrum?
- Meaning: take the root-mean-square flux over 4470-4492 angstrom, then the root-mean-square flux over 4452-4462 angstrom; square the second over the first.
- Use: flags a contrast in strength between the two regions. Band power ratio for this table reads 0.79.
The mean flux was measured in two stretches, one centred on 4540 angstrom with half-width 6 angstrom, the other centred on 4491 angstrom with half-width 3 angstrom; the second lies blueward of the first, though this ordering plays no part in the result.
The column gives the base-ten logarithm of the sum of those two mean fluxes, 1.66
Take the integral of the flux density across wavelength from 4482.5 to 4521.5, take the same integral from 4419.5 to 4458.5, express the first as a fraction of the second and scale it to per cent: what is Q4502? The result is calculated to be 112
